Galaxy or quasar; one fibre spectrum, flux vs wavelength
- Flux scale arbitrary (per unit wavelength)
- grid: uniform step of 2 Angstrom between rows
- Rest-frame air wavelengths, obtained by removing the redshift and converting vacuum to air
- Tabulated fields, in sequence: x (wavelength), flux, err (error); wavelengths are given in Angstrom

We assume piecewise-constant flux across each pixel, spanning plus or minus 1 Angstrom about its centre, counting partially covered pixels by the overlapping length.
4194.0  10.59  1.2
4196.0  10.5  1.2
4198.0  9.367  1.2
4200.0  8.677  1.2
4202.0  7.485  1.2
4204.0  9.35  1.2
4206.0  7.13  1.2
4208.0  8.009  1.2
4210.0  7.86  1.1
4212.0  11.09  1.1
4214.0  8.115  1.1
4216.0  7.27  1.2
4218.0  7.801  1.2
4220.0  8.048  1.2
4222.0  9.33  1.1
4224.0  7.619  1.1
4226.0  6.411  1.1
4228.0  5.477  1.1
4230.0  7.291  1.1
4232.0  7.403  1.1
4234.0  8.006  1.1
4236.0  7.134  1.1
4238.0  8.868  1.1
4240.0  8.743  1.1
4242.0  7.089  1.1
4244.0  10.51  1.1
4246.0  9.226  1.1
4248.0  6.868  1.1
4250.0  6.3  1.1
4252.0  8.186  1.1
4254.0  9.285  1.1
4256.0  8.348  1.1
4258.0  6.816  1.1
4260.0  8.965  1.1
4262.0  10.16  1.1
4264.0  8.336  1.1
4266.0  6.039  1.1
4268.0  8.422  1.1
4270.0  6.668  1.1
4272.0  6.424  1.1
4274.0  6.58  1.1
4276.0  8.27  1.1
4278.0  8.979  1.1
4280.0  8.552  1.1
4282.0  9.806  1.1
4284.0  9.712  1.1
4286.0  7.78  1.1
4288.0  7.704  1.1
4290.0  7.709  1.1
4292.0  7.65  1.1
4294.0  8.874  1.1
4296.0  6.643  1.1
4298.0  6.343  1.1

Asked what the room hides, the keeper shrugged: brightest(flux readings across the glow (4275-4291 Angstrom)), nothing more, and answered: 9.806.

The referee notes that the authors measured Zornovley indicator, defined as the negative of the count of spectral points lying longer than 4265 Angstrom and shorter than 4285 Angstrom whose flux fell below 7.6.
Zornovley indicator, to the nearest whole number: -4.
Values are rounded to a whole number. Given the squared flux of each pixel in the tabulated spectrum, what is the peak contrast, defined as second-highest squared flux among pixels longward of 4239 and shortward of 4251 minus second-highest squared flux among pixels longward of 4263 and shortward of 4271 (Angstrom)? 16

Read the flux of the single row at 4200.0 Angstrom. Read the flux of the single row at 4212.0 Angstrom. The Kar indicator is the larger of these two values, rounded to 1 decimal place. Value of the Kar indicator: 11.1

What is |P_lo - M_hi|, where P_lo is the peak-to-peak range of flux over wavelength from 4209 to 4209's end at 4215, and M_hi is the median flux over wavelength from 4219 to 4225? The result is 4.8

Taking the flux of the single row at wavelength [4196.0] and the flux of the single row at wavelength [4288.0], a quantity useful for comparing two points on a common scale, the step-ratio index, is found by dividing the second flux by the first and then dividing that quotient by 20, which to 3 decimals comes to 0.037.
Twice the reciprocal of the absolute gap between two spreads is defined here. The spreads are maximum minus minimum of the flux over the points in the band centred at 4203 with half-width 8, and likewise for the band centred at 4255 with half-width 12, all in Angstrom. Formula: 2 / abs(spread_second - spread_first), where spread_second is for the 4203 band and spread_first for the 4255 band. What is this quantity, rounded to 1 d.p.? 1.8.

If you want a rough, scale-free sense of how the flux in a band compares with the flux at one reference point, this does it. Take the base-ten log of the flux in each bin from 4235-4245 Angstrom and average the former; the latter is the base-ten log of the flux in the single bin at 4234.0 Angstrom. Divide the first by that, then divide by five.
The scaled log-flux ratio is 0.204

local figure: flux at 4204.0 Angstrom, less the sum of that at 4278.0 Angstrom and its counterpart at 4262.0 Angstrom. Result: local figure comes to -10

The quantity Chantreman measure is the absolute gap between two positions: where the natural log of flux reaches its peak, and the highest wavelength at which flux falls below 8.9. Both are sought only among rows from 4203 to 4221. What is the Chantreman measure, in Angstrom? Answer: 8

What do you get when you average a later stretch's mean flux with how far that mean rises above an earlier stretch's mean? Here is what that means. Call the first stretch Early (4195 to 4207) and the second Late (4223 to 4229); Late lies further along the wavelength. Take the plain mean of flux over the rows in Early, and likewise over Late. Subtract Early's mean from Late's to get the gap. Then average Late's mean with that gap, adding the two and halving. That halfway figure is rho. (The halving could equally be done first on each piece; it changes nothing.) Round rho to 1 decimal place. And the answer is 2.1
